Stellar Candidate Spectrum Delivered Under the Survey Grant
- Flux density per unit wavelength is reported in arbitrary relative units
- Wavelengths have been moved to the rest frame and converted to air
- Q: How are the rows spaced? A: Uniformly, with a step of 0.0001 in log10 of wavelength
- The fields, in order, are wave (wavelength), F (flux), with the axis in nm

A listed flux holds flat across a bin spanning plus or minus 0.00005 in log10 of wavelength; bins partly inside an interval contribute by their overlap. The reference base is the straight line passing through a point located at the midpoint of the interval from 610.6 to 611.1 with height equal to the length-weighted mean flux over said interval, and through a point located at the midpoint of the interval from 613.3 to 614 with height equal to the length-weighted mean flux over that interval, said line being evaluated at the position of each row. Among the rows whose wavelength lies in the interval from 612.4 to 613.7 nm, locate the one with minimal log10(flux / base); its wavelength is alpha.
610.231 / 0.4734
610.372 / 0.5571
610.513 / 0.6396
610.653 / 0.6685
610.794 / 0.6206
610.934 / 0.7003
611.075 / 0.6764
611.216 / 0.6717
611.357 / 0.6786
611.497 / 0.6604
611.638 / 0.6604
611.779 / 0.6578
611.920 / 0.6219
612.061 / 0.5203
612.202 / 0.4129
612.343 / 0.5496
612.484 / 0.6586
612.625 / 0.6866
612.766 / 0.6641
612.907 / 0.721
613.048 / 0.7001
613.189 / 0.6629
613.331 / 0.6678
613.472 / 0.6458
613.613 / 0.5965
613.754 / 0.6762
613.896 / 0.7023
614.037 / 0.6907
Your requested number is 613.613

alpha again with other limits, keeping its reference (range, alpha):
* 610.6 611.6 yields 610.794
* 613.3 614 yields 613.613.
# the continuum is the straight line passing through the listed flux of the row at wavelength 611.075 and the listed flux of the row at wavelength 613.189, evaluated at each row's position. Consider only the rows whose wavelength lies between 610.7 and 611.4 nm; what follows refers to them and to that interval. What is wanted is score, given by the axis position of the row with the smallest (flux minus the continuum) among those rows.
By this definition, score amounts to 610.794 nm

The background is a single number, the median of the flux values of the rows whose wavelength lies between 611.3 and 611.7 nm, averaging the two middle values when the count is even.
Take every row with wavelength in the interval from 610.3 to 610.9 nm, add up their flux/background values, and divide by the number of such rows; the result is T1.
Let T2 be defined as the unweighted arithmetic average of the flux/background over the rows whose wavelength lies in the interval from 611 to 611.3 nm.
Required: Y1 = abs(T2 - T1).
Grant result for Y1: 0.080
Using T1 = 0.94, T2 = 1.02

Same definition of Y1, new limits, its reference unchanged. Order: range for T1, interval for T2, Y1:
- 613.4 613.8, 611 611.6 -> 0.049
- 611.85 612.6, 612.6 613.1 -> 0.212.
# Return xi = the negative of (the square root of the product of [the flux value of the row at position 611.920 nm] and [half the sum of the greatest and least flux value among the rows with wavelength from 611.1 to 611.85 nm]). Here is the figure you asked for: -0.64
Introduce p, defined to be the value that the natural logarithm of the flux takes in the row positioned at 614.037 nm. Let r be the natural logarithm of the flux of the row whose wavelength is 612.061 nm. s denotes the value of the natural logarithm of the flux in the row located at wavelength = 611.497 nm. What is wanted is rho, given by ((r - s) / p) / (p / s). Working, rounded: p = -0.37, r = -0.653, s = -0.41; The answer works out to 0.7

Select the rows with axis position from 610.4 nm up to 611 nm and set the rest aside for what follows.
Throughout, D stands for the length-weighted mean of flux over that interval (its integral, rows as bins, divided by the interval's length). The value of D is 0.65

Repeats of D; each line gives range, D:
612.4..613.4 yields 0.68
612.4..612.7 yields 0.67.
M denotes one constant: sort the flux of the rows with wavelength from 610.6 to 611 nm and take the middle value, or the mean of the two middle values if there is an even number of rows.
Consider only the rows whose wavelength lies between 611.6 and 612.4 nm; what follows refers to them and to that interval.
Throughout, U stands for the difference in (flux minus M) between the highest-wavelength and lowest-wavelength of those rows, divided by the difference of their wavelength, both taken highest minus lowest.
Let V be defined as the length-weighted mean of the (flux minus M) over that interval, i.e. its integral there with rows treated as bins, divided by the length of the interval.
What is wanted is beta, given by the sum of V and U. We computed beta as -0.26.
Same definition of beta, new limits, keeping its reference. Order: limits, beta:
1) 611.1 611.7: -0.03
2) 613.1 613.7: -0.18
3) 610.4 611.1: 0.05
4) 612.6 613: 0.15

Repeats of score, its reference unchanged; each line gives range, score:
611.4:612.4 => 612.202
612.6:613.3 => 612.766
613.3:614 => 613.613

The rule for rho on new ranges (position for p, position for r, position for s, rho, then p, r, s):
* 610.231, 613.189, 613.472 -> 0.0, -0.75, -0.411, -0.44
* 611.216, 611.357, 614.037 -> 0.0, -0.40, -0.388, -0.37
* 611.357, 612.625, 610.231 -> -1.8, -0.39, -0.376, -0.75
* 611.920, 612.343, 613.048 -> 0.4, -0.47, -0.599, -0.36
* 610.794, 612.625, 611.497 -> -0.1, -0.48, -0.376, -0.41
